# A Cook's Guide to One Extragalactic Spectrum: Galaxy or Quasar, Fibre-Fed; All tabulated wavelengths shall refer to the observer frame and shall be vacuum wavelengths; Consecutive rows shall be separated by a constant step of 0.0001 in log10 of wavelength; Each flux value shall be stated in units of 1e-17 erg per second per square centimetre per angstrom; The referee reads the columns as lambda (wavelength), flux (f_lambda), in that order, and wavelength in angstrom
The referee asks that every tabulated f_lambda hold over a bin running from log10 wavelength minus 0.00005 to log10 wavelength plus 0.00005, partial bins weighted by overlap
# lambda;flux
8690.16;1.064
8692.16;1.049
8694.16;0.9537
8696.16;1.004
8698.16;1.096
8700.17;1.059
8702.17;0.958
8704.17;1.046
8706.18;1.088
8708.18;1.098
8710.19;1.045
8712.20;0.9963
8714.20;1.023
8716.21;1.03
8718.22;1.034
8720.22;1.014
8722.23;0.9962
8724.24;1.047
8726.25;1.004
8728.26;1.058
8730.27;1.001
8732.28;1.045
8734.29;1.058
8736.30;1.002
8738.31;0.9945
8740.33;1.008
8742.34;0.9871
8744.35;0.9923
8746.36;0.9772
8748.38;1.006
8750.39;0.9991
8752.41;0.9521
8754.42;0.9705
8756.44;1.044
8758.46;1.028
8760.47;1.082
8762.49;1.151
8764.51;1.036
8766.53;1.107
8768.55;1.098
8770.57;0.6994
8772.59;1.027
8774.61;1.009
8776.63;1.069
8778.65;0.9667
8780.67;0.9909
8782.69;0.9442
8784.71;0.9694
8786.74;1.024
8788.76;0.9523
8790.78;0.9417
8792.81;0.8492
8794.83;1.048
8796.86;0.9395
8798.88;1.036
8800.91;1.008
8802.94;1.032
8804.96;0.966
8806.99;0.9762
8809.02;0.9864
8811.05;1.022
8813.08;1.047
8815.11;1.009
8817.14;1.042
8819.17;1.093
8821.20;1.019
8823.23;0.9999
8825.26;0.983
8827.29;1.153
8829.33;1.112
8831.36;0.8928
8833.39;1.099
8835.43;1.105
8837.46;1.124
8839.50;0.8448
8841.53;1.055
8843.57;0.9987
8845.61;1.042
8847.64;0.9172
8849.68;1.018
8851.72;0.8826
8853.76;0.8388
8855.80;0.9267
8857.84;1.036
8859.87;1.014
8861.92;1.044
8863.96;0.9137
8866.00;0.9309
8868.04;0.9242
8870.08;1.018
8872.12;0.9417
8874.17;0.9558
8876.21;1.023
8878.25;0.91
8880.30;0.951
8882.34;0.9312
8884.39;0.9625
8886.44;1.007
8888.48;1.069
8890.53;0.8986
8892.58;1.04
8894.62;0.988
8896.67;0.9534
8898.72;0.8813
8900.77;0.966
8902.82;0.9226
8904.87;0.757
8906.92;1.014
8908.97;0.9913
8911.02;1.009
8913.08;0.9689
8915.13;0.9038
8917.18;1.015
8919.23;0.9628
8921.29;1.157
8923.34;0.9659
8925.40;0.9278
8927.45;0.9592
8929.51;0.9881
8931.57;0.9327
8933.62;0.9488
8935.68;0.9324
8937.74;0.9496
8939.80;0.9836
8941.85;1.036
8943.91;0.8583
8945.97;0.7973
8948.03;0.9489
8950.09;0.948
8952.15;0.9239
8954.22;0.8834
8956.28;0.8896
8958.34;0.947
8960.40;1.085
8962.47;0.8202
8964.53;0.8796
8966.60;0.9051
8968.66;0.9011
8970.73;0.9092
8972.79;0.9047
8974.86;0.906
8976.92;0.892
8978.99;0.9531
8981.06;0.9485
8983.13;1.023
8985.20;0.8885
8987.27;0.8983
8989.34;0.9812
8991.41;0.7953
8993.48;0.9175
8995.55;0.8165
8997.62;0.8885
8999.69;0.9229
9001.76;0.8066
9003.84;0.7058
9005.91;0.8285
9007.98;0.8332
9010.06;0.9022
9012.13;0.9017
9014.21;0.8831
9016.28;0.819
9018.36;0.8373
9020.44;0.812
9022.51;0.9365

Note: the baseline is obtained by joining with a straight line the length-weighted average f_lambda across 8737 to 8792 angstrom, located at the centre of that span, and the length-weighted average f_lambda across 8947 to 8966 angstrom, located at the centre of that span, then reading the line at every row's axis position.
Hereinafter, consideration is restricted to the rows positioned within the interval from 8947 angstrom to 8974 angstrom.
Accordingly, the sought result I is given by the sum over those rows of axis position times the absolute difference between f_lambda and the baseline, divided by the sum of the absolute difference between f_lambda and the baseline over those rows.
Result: 8960.3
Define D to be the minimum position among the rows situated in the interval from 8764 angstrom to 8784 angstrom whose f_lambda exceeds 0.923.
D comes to 8764.51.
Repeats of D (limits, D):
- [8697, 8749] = 8698.16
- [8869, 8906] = 8870.08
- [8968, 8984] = 8978.99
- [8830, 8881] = 8833.39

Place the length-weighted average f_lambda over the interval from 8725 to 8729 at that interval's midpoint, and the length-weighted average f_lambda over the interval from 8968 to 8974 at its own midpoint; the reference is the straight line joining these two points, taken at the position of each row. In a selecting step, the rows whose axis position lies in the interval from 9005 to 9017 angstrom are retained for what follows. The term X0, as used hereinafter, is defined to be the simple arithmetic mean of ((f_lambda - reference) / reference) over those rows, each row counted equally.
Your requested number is -0.026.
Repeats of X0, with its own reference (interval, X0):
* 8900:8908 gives -0.026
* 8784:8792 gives -0.027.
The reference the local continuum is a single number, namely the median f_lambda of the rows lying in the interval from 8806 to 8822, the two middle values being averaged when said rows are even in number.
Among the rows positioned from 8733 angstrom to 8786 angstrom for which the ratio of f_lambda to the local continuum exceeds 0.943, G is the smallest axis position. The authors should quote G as 8734.29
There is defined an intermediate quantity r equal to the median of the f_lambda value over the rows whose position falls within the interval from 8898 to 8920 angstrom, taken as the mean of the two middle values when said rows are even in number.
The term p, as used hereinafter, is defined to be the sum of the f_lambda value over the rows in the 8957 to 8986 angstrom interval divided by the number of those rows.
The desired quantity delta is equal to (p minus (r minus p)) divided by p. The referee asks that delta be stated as 0.96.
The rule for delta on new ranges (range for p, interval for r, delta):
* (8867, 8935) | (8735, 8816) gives 0.96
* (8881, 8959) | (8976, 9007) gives 1.06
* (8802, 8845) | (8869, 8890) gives 1.07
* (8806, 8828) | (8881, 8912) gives 1.06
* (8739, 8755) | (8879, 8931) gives 1.02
